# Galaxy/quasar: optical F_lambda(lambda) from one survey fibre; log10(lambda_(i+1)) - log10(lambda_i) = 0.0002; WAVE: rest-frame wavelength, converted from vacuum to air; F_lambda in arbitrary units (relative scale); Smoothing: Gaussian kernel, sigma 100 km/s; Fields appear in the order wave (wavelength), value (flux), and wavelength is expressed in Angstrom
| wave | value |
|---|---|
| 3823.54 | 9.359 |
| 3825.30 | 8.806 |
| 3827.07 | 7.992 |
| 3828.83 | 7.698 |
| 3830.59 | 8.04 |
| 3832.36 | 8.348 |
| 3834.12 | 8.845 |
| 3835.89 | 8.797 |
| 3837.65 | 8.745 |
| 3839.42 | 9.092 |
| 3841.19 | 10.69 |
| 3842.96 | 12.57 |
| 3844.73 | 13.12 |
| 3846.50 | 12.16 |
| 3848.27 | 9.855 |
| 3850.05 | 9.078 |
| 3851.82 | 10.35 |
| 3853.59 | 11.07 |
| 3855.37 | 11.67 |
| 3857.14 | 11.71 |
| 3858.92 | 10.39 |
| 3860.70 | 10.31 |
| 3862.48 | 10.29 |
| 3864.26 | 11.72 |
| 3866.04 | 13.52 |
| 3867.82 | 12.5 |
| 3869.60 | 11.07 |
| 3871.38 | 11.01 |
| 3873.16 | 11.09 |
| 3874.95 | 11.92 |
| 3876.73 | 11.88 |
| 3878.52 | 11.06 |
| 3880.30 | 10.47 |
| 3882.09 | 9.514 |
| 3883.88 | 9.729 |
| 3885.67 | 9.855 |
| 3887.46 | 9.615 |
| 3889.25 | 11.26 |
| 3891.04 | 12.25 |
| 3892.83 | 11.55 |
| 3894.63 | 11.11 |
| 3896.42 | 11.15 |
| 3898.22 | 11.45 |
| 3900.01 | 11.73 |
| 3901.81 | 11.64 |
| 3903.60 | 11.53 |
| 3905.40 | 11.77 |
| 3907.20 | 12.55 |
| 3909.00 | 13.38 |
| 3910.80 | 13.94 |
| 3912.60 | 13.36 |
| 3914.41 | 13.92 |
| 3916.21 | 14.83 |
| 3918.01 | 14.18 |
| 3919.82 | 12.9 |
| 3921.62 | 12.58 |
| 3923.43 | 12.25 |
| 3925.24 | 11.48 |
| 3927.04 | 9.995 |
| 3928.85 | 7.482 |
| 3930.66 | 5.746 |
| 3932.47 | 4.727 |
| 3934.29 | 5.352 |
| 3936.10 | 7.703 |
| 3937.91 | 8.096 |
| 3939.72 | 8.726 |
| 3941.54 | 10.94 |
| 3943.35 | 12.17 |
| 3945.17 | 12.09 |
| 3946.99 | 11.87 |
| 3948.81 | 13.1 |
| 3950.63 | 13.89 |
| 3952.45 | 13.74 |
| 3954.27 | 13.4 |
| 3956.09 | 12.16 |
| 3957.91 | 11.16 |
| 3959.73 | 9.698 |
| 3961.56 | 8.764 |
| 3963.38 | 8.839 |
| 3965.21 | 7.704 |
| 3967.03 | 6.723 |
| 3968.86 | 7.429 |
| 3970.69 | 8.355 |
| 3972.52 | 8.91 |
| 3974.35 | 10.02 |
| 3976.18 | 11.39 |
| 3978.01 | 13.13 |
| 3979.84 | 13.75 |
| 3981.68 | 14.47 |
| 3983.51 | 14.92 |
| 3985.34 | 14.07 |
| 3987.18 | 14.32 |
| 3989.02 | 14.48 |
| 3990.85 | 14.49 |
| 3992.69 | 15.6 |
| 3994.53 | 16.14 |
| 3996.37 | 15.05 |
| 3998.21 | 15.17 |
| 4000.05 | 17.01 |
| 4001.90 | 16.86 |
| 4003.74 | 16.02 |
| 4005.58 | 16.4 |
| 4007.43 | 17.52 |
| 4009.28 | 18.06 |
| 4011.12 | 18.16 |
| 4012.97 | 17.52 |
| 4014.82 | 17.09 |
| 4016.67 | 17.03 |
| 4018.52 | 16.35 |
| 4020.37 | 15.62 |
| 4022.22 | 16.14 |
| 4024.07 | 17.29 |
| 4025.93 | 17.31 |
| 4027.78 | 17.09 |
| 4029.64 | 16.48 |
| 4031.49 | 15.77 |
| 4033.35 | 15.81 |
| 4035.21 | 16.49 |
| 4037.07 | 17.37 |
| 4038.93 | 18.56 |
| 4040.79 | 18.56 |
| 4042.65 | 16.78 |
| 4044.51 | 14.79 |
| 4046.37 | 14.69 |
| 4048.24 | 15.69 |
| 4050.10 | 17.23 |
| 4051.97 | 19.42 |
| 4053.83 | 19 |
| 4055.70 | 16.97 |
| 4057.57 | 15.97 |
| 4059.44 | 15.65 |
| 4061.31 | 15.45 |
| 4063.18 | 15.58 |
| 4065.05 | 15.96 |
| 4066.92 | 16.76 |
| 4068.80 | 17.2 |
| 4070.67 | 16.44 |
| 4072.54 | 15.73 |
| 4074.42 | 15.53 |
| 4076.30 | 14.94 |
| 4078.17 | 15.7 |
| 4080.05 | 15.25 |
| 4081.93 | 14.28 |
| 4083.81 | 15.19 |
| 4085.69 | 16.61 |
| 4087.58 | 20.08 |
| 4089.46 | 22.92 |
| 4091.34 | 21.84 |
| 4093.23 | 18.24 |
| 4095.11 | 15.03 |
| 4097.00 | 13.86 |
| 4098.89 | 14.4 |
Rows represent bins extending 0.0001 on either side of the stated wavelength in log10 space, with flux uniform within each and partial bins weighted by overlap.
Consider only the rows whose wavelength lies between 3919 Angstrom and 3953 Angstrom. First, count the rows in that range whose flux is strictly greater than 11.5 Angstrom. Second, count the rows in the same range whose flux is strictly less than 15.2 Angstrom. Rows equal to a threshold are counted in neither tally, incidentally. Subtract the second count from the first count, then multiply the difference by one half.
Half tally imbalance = -5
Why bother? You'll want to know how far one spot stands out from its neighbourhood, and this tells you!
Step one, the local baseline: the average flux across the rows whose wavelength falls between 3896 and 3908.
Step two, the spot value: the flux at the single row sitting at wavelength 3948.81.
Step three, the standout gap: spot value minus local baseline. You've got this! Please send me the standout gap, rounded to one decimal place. 1.4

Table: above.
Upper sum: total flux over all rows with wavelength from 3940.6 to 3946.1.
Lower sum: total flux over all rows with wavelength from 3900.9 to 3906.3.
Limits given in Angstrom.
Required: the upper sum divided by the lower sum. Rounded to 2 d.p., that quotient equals 1.01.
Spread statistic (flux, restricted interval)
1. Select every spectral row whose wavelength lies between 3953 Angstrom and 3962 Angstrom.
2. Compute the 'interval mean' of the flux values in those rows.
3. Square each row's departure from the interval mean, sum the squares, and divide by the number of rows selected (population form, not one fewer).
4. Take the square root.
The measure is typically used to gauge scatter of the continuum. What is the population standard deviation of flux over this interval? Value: 1.7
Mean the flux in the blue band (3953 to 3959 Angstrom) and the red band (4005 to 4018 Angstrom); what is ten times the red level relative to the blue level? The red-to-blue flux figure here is 14.2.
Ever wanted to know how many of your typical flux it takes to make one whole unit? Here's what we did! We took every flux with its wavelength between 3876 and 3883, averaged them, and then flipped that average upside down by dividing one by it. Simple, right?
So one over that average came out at 0.093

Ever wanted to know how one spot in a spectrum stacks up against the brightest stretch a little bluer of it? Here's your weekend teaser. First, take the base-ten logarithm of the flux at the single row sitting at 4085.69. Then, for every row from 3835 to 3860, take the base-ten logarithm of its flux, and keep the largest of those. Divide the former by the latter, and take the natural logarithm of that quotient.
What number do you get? 0.088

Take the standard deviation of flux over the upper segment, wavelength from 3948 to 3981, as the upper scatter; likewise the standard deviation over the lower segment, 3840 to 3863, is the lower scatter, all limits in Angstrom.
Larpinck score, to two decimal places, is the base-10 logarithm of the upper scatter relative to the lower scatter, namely 0.33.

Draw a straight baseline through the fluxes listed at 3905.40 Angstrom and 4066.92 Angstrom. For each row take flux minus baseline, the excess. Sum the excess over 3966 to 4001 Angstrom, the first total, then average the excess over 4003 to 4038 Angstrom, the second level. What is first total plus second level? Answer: -23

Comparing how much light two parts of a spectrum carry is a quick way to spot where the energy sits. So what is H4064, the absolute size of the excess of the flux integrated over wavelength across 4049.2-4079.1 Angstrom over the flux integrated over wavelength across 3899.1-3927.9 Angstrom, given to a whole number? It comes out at 129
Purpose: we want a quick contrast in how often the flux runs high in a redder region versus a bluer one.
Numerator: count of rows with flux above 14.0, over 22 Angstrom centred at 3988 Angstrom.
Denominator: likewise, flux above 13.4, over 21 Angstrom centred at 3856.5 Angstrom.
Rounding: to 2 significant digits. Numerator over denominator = 10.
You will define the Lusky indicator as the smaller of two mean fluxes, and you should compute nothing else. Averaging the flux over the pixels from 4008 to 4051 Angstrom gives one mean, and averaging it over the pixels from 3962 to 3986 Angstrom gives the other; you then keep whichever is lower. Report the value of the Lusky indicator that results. 10.7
